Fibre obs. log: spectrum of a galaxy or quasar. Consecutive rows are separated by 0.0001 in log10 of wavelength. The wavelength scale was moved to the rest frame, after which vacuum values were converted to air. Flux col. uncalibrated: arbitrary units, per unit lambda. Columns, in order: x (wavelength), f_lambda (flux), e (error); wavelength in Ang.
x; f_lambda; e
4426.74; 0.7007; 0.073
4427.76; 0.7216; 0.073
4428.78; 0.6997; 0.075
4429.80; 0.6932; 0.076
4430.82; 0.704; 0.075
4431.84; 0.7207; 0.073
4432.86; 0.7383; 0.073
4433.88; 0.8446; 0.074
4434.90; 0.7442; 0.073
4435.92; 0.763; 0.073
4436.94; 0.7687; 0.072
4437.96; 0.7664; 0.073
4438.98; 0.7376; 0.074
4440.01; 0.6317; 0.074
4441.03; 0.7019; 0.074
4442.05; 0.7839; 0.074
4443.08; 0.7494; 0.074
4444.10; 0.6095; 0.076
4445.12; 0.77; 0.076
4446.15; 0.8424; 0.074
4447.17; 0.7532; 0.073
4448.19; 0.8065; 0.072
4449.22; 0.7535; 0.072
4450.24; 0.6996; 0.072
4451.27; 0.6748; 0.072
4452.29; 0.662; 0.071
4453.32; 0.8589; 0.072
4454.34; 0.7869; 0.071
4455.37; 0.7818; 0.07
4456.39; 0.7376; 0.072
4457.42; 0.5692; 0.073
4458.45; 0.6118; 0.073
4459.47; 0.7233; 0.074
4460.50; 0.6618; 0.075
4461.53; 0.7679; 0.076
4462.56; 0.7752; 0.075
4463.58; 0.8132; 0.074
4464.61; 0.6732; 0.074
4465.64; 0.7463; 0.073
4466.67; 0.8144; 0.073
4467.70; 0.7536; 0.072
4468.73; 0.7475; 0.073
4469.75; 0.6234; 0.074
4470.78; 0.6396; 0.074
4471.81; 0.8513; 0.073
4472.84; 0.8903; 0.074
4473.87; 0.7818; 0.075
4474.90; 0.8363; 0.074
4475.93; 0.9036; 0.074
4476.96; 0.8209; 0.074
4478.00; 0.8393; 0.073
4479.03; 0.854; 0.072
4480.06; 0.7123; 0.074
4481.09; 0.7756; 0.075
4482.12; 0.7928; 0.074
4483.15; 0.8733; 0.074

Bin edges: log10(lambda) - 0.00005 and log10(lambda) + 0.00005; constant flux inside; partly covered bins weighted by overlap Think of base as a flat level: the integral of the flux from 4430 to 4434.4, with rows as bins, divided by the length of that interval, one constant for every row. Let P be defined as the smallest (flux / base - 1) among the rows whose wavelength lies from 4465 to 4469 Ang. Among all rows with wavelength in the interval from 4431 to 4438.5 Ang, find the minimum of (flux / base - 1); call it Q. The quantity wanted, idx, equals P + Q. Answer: -0.039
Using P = 0.00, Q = -0.04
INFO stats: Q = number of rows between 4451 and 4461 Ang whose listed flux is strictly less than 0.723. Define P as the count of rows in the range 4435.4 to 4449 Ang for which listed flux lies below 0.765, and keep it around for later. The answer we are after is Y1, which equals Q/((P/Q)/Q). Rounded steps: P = 7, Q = 5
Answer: 18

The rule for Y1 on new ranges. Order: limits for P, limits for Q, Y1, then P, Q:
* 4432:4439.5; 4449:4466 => 86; 4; 7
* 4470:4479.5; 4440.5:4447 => 8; 1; 2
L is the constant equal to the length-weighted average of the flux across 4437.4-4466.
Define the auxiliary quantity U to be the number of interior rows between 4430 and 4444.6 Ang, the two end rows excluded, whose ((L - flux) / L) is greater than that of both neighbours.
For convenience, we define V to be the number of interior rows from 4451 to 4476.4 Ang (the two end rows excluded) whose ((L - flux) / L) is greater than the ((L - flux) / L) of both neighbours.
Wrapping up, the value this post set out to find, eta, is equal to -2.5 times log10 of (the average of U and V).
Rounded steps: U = 2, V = 6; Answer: -1.5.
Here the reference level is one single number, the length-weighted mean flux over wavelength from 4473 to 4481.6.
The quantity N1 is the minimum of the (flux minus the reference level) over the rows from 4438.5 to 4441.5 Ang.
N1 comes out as -0.19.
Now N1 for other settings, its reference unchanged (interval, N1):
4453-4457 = -0.08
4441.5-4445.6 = -0.21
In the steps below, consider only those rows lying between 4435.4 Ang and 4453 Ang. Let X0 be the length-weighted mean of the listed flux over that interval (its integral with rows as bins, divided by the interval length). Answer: 0.735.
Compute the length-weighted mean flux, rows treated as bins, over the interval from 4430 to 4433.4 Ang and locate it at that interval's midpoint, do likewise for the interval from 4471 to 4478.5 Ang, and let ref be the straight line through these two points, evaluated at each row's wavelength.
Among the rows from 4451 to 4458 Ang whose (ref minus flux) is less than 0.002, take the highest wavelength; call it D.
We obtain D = 4454.34 Ang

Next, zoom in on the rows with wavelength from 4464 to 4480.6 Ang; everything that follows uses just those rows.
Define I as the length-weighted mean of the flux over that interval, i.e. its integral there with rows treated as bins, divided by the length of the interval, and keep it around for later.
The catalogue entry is 0.781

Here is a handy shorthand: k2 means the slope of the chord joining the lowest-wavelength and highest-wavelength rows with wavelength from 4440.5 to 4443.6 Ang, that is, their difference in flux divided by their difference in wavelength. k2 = 0.02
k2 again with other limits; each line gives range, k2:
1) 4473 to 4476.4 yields 0.06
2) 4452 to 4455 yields 0.06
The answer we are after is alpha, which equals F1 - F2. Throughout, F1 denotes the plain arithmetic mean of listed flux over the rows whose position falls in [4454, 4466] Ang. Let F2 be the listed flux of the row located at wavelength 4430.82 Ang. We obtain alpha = 0.017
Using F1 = 0.721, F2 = 0.704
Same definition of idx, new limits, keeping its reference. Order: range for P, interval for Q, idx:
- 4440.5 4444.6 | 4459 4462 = -0.301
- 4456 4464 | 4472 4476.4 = -0.194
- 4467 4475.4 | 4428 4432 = -0.240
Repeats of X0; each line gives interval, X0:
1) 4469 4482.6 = 0.794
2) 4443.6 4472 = 0.731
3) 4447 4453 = 0.727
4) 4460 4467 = 0.748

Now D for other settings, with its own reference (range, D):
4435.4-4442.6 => 4442.05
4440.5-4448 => 4446.15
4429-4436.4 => 4435.92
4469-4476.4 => 4475.93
